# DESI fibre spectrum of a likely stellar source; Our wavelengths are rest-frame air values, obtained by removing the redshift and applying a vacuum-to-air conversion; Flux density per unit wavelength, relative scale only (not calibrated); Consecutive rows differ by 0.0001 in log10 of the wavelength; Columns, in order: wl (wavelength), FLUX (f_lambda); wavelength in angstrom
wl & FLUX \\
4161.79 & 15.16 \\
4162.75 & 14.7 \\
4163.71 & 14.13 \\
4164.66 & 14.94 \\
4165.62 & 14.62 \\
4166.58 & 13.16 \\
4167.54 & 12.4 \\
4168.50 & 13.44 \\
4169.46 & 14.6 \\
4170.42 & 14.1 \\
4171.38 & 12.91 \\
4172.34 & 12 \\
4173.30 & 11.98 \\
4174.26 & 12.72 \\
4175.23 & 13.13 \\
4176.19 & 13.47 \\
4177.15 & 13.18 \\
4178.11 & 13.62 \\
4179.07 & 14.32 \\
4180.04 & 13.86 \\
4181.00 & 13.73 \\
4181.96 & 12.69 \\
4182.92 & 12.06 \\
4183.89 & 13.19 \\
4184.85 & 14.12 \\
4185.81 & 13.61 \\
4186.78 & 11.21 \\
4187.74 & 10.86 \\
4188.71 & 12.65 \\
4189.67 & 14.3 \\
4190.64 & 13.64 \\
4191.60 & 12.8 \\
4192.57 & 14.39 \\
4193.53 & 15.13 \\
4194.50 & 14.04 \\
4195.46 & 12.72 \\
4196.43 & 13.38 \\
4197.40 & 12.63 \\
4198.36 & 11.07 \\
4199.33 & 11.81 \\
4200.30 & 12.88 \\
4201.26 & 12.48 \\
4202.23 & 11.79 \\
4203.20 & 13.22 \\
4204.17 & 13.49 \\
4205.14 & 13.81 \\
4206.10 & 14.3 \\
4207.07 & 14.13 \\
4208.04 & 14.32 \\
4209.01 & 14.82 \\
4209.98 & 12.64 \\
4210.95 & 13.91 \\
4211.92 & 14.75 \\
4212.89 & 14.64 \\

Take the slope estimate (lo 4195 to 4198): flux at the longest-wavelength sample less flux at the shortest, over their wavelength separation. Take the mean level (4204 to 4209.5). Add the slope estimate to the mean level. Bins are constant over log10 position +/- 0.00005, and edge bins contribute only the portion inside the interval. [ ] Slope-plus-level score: 14.1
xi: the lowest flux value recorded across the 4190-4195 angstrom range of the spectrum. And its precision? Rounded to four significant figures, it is 12.80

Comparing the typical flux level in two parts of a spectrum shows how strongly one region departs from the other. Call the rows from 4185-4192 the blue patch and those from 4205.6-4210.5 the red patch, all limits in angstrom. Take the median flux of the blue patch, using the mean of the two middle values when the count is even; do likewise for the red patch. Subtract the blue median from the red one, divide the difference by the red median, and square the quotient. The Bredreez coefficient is 0.0110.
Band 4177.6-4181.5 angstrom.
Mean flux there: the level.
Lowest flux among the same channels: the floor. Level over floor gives 1.02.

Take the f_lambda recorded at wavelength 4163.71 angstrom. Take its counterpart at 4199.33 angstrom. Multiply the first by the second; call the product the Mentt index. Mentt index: 167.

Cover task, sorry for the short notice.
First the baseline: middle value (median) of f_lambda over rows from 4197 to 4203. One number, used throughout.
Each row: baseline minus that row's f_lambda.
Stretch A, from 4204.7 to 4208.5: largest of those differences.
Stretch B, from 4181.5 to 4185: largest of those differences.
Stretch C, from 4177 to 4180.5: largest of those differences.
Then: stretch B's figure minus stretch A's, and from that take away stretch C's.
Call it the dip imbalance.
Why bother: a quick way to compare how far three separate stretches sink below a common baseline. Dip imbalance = 2.8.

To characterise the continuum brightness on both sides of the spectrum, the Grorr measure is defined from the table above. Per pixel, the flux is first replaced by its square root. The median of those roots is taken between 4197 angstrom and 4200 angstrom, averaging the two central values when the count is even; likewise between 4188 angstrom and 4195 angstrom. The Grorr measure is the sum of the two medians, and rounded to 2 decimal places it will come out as 7.18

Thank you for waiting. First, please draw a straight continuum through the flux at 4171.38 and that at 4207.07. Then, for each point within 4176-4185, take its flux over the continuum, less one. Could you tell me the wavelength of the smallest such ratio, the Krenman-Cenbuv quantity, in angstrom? 4182.92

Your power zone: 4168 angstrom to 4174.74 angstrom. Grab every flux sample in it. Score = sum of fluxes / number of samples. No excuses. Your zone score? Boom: 13.1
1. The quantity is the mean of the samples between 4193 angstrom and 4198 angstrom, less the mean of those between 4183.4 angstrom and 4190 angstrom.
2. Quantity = 0.73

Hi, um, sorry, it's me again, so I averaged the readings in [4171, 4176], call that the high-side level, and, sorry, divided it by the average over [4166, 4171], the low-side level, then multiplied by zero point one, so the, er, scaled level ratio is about 0.093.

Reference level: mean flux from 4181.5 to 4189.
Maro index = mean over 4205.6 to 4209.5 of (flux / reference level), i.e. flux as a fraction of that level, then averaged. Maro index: 1.15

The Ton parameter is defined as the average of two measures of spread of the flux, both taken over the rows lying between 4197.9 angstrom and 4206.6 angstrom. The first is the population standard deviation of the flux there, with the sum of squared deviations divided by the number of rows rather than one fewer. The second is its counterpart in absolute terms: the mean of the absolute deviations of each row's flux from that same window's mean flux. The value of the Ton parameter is 0.93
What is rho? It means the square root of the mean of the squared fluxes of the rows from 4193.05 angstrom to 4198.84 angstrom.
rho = 13.2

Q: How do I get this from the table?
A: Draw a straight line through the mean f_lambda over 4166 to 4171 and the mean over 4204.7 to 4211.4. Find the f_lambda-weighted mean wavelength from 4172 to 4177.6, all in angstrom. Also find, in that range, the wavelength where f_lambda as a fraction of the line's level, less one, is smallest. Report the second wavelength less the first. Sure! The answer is -1.5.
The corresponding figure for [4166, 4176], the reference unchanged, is 2.5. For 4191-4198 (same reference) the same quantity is 3.0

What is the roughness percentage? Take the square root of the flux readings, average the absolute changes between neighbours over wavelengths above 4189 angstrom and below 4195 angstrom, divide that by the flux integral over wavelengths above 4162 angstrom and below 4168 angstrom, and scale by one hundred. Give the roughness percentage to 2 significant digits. 0.16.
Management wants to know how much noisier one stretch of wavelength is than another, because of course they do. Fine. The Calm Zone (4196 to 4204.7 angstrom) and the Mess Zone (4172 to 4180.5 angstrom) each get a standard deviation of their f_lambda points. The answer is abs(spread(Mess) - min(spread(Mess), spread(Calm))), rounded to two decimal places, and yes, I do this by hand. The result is 0.00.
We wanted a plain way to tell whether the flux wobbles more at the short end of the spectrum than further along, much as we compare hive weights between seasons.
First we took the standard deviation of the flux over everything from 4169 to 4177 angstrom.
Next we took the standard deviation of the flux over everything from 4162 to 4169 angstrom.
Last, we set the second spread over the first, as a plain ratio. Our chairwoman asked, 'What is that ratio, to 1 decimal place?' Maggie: 1.0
